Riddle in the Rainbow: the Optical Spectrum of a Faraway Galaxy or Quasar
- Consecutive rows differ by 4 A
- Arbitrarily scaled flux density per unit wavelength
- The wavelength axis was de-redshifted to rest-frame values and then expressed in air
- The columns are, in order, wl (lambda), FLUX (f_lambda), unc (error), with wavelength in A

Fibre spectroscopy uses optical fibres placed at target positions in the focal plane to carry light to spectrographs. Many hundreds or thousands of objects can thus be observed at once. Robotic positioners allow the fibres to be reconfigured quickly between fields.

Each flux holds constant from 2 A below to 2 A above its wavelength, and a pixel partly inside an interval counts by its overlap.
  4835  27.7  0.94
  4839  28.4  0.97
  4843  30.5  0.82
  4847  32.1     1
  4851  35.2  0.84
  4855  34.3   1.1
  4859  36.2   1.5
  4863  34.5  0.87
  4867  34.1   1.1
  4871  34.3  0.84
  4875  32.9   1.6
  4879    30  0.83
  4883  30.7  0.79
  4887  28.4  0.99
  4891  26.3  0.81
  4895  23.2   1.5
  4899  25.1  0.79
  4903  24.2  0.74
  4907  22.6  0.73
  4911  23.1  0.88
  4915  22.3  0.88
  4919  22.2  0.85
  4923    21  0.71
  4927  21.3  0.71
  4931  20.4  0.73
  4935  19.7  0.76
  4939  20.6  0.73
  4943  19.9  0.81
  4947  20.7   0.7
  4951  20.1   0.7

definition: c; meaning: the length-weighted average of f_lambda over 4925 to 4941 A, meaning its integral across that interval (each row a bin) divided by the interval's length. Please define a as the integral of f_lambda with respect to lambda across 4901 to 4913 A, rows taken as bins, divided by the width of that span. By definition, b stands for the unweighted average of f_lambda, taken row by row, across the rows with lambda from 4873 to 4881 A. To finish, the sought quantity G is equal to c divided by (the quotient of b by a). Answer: 15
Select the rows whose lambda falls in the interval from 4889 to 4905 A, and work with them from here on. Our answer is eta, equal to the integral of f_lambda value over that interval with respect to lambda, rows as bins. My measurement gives 395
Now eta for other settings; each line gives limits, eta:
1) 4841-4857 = 528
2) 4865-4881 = 525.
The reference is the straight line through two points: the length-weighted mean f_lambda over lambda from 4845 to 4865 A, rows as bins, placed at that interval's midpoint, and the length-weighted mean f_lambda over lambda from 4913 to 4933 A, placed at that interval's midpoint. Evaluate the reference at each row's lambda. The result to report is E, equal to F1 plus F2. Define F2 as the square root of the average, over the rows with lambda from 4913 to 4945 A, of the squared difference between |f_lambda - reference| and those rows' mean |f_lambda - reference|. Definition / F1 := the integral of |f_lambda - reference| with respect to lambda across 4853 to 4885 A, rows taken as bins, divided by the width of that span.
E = 2.4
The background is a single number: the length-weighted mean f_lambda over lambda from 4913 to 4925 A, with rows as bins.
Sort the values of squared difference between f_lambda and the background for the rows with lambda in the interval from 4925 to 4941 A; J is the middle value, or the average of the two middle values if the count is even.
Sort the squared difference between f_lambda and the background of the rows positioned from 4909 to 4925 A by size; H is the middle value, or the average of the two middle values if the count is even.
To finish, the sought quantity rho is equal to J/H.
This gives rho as 4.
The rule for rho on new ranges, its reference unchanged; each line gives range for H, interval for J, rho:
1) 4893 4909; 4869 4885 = 27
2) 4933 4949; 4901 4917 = 0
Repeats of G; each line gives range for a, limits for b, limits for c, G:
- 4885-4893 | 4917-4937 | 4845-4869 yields 45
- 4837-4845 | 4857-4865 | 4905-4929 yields 18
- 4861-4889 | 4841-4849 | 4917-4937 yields 21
